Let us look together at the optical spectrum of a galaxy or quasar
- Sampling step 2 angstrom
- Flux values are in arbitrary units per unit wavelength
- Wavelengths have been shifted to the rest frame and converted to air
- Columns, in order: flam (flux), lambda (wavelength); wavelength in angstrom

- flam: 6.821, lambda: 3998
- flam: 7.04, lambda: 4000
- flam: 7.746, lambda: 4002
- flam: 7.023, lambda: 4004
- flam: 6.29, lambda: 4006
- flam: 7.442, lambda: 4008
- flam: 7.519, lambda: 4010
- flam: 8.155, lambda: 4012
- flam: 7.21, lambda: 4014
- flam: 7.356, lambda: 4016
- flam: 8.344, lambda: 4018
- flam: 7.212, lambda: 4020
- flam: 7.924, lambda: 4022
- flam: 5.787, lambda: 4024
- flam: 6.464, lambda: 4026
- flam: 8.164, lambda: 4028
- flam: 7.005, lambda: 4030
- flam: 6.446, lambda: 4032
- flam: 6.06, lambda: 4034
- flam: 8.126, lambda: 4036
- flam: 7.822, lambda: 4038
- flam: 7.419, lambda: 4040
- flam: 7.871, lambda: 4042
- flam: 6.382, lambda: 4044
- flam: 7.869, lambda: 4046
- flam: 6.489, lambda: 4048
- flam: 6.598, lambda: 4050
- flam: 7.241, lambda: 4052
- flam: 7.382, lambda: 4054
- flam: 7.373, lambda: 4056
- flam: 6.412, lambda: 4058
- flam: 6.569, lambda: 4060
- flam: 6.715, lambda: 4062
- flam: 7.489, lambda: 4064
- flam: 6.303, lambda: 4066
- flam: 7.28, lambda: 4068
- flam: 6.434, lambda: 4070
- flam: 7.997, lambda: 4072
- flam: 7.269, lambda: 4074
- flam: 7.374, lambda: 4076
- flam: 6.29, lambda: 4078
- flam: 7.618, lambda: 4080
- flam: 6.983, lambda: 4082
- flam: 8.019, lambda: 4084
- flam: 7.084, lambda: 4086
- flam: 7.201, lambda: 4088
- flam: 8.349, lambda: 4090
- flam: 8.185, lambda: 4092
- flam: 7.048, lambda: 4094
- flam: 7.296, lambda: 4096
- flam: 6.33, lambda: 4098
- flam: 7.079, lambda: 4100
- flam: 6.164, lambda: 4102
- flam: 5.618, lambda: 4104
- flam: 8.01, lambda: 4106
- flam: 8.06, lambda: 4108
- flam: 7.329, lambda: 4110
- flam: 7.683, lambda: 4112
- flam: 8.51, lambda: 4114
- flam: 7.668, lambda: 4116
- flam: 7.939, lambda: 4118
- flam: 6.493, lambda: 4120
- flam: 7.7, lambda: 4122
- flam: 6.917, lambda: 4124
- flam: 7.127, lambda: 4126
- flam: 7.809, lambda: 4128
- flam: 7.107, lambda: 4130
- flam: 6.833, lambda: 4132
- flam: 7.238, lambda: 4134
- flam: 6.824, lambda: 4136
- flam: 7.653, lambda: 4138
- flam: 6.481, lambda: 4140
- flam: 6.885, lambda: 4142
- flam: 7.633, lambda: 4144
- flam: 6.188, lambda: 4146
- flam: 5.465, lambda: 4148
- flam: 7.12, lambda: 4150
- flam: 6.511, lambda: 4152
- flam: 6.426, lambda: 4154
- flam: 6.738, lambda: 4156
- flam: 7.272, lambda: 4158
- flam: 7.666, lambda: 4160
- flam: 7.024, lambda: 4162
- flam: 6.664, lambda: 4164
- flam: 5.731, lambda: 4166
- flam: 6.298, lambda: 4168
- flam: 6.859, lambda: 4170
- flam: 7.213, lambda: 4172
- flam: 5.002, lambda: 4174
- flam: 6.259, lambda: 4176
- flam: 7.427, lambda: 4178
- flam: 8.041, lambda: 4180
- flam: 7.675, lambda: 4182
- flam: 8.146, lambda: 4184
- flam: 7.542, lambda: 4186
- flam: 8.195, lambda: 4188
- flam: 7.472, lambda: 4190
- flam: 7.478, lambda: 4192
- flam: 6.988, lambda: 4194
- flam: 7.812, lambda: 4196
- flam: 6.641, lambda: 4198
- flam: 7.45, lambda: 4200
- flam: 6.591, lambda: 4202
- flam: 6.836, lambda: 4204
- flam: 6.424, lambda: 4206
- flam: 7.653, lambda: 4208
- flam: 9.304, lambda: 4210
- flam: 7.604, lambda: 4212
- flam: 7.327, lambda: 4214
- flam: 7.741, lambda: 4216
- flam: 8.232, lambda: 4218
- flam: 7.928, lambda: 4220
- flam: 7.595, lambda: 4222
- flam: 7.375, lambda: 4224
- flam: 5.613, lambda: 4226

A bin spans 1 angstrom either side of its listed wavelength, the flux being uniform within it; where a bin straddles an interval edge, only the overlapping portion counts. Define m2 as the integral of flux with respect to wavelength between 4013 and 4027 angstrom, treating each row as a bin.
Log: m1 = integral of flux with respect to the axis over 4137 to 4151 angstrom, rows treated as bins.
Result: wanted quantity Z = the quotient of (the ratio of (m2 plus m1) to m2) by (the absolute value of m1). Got 0.0205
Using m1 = 95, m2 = 101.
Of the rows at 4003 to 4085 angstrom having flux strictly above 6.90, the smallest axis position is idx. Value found 4004 angstrom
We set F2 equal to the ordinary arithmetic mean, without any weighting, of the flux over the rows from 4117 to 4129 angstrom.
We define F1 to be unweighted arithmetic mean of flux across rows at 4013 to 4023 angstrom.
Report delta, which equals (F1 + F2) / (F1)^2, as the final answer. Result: 0.258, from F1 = 7.6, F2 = 7.3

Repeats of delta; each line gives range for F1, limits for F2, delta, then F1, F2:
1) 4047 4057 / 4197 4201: 0.286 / 7.0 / 7.0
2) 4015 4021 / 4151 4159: 0.246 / 7.6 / 6.7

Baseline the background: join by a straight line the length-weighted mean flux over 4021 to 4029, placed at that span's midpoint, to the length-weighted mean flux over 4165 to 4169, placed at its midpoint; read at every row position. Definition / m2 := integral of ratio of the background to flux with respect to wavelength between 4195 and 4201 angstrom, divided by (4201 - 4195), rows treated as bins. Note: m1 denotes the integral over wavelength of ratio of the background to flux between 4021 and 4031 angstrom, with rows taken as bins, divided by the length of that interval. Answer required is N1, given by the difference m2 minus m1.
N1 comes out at -0.22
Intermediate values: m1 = 1.02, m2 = 0.80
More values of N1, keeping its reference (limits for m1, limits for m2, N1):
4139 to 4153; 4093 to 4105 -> 0.06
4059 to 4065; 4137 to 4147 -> -0.09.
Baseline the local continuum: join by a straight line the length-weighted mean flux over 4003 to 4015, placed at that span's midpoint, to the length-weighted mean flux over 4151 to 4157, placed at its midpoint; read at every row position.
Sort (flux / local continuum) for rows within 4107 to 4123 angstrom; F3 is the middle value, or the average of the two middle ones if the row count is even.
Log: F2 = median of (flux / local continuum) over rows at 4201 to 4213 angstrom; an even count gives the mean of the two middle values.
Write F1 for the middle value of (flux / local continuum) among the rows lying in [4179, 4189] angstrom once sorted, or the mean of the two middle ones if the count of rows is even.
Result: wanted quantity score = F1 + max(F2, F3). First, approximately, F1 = 1.25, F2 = 1.15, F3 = 1.14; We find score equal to 2.40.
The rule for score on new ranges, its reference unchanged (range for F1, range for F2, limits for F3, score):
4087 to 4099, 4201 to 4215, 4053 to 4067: 2.23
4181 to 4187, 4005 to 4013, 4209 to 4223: 2.43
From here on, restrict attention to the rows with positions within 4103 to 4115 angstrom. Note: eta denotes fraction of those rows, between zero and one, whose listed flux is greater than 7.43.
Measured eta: 0.67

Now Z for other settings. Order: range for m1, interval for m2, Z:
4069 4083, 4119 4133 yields 0.0200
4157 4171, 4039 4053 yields 0.0205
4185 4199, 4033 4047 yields 0.0193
